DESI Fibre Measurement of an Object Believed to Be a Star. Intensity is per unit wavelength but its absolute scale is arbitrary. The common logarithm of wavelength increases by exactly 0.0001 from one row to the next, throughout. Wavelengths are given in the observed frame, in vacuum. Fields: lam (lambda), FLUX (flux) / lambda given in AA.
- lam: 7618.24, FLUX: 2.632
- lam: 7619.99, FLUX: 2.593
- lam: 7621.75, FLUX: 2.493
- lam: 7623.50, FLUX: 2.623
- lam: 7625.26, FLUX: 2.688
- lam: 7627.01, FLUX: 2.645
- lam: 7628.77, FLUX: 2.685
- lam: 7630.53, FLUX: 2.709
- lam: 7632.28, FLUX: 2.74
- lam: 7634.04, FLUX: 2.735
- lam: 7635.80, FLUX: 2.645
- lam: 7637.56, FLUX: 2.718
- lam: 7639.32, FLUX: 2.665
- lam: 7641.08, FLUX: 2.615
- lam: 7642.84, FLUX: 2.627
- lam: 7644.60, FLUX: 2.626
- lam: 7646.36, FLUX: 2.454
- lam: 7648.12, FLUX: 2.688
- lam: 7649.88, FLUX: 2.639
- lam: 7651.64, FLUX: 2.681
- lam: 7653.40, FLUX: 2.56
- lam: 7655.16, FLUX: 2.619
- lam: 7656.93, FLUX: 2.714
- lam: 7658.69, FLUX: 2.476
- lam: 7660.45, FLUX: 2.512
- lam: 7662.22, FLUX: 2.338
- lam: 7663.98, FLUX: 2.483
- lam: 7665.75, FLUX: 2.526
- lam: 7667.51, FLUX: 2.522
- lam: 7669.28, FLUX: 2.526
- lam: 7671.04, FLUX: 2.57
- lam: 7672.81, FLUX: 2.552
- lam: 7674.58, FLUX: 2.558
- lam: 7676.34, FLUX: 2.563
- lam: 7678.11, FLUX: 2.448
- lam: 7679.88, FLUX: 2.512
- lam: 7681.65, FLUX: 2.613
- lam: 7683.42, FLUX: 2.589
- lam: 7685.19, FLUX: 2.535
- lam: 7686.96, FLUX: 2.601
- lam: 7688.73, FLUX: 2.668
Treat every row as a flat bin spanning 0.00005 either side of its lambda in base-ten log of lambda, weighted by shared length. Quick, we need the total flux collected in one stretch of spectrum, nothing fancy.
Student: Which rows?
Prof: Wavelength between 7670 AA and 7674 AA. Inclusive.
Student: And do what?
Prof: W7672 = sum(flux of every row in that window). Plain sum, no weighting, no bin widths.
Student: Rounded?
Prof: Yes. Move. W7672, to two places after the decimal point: 5.12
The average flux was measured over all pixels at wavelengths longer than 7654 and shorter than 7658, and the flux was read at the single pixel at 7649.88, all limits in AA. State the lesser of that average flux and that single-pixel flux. 2.64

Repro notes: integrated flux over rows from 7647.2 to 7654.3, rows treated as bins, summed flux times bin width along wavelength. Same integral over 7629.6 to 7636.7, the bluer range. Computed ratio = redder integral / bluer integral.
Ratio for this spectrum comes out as 0.98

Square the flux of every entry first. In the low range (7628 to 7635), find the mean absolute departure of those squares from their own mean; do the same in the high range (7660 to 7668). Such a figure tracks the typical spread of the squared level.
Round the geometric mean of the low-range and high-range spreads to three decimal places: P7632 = 0.172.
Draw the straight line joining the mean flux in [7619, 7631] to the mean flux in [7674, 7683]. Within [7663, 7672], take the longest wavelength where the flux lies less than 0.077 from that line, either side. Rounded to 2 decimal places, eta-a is 7671.04 AA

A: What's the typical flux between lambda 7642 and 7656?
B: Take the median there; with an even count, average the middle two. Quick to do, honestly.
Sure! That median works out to 2.63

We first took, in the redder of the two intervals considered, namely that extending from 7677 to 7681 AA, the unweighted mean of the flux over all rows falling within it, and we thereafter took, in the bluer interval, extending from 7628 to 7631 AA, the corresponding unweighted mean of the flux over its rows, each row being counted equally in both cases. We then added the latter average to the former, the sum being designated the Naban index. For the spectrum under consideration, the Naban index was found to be 5.18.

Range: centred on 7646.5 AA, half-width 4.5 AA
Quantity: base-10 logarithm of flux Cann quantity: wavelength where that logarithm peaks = 7648.12 AA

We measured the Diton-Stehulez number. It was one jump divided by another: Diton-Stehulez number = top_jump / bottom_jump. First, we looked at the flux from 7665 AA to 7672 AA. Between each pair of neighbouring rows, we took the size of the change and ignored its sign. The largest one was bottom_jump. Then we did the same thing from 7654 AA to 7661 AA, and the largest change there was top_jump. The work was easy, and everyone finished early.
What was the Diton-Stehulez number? 5.4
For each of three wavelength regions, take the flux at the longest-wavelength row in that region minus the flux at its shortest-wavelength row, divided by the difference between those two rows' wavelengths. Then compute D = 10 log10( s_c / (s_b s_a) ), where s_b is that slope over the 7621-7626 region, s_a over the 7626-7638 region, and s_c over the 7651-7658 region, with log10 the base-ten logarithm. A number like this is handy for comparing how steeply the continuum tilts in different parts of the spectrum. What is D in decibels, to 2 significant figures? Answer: 12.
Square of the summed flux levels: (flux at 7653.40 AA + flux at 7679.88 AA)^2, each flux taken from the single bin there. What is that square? 25.7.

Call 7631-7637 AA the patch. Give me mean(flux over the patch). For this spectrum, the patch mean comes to 2.71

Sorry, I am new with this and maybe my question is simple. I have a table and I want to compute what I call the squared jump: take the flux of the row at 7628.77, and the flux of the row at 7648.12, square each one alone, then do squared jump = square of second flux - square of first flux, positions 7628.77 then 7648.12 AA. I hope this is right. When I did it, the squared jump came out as 0.0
